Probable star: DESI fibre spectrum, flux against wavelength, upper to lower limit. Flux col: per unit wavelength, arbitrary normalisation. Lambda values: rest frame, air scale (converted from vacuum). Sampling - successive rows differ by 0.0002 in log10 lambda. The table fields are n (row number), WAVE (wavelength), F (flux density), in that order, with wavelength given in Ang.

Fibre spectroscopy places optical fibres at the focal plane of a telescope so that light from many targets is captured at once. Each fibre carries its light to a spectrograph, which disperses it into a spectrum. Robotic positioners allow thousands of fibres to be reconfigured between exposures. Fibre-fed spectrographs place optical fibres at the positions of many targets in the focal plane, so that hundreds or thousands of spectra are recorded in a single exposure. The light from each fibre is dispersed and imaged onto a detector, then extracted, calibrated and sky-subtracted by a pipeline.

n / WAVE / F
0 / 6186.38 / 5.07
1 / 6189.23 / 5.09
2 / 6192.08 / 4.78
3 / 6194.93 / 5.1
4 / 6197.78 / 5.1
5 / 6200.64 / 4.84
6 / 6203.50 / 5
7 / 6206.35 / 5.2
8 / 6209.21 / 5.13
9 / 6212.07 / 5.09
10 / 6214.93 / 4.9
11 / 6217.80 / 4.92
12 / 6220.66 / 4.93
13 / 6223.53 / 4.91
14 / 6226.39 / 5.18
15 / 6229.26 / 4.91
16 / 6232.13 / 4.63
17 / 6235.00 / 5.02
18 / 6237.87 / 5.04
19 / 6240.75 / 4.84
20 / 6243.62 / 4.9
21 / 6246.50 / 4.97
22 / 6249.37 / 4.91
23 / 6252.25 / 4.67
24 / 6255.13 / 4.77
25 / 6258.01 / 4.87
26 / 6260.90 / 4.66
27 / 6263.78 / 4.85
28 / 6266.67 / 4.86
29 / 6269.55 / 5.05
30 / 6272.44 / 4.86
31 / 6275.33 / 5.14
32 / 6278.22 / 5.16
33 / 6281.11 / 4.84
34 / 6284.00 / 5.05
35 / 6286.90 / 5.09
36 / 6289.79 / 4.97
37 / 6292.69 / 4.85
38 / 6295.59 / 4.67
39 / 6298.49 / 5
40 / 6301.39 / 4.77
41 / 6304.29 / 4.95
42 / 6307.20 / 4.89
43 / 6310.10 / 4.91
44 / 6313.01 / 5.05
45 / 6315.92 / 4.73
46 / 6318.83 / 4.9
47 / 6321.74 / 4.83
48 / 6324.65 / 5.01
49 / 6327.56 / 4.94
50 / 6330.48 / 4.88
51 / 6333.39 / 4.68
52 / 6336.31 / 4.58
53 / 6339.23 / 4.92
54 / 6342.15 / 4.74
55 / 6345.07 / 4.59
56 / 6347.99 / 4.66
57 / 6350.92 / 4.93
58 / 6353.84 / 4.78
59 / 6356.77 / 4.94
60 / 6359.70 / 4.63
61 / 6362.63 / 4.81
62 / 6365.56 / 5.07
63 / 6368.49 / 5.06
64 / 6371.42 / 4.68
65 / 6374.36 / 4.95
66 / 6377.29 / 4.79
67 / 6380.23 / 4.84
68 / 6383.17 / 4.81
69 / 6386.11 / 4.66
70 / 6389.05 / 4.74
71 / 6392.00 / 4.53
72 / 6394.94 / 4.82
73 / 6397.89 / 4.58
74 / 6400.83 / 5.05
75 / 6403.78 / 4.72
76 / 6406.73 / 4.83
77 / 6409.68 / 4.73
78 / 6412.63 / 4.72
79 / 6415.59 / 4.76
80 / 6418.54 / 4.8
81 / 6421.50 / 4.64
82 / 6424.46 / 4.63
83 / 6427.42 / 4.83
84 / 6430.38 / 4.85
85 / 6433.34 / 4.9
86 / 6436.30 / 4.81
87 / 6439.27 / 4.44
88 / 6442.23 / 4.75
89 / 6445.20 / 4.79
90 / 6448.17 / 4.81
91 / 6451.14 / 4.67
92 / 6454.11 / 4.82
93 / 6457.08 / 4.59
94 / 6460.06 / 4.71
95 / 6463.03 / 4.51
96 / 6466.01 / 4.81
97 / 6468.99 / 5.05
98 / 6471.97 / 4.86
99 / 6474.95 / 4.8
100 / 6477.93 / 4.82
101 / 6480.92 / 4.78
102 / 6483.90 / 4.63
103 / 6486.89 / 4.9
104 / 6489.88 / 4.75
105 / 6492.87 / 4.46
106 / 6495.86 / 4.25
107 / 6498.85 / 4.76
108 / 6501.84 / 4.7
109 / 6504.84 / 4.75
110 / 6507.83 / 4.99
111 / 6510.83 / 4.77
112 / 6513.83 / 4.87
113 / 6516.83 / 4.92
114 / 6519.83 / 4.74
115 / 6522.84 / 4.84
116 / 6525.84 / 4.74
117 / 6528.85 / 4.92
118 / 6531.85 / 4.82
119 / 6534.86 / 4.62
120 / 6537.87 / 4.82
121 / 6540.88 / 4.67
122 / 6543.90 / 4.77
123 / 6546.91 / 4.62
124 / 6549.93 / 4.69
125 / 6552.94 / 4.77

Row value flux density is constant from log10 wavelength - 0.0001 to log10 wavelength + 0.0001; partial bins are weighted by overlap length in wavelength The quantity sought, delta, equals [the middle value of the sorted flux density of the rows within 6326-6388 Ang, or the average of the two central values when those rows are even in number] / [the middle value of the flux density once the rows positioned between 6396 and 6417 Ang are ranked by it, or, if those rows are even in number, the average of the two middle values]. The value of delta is 1.02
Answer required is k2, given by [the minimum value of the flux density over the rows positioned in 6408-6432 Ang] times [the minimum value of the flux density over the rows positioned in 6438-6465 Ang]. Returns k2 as 20.6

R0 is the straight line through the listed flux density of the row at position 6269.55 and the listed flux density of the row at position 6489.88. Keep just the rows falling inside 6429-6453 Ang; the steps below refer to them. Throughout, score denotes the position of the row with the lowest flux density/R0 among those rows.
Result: 6439.27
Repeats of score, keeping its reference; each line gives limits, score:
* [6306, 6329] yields 6315.92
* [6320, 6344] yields 6336.31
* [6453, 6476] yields 6463.03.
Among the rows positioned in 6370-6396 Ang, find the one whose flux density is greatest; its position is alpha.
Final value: 6374.36 Ang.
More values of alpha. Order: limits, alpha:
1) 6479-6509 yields 6507.83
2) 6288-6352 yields 6313.01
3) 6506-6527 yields 6507.83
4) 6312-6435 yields 6365.56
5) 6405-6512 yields 6468.99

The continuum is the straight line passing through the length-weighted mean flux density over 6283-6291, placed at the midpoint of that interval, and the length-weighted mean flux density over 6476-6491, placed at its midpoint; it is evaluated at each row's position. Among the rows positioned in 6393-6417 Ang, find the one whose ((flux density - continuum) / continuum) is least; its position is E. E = 6397.89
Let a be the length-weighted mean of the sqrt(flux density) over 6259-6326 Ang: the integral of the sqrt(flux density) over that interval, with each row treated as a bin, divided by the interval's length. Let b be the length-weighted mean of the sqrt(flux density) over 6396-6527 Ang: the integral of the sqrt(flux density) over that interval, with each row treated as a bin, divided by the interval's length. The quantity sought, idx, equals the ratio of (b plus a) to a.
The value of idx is 1.98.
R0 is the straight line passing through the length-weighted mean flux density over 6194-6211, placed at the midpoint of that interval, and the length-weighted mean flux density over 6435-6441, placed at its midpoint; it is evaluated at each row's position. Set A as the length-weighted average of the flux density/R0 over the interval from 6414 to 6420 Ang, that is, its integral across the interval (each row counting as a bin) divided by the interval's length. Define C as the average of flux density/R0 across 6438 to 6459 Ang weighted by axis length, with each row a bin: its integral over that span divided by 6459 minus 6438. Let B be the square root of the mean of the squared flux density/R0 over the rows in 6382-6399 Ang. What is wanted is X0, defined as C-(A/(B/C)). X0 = -0.03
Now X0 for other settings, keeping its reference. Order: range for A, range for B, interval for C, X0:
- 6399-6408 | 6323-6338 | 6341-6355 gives -0.04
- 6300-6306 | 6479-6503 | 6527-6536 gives 0.03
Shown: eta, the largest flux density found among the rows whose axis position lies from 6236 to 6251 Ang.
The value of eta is 5.04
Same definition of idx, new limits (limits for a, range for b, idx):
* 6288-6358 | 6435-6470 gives 1.99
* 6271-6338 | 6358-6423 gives 1.99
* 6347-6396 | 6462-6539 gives 2.00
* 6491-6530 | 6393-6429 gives 2.00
